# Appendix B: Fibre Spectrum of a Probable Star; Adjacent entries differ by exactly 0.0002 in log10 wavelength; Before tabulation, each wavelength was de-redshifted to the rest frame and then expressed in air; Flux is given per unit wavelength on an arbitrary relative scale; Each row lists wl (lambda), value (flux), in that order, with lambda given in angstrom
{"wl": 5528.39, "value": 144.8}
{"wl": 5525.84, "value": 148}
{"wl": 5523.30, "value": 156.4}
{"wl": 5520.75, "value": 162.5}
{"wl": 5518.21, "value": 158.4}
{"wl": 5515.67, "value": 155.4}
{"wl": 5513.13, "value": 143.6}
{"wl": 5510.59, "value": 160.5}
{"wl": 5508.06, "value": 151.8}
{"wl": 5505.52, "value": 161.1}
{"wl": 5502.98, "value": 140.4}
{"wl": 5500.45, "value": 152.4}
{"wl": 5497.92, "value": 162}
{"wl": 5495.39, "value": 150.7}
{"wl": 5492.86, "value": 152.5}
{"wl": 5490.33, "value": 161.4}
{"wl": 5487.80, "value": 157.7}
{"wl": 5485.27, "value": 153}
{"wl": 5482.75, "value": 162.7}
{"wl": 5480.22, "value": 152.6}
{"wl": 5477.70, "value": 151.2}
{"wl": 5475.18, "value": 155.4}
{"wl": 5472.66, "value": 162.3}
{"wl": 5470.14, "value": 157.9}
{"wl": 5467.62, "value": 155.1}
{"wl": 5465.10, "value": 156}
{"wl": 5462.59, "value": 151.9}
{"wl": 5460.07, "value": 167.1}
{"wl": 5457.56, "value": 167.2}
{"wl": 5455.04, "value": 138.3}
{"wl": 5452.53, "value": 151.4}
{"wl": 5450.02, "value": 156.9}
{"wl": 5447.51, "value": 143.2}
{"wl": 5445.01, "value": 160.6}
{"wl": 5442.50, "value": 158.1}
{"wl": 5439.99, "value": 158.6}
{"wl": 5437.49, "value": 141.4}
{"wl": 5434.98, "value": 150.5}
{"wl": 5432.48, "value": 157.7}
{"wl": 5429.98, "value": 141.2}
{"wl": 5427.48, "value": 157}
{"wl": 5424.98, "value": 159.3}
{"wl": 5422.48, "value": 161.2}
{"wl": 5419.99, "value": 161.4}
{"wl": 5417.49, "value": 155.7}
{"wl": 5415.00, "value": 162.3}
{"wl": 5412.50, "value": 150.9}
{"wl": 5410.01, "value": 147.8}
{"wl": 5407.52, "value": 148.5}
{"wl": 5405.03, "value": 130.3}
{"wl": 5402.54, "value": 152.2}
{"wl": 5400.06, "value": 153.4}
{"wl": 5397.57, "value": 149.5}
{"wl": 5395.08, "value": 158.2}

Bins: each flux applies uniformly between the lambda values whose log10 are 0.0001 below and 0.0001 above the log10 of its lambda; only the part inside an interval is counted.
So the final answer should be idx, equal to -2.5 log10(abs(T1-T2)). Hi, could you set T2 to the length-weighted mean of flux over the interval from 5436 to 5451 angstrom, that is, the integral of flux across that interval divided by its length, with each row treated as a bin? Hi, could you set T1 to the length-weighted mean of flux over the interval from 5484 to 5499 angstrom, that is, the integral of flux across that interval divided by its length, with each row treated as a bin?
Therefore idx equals -1.2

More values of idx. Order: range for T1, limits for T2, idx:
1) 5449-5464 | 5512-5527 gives -0.3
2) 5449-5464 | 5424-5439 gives -1.6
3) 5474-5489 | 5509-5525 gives 0.9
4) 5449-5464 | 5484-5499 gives 0.4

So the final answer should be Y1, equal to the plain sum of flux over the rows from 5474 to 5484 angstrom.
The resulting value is 622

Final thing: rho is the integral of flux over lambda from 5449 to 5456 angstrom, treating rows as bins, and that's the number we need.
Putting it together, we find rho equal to 1044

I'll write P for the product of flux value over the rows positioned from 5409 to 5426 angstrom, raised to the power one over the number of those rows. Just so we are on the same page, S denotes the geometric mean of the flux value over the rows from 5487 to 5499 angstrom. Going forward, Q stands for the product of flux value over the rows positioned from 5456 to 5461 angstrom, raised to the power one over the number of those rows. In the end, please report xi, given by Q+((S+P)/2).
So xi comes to 324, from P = 157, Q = 167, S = 157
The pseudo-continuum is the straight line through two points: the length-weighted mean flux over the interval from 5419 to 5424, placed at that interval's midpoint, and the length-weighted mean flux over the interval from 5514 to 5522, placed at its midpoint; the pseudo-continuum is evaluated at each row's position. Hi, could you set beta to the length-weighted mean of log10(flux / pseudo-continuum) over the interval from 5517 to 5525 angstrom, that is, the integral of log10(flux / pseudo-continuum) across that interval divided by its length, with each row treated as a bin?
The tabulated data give 0.001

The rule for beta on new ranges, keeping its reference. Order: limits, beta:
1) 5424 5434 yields -0.021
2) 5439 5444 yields -0.006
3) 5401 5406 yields -0.057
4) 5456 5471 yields -0.003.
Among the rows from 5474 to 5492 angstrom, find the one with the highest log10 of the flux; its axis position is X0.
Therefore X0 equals 5482.75 angstrom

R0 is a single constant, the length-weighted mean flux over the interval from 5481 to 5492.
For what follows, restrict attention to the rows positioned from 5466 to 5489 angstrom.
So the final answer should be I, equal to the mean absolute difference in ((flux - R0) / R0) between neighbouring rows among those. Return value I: 0.035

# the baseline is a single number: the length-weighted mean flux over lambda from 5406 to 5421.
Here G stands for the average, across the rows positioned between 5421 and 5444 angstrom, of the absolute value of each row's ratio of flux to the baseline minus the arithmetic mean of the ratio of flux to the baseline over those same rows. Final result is 0.041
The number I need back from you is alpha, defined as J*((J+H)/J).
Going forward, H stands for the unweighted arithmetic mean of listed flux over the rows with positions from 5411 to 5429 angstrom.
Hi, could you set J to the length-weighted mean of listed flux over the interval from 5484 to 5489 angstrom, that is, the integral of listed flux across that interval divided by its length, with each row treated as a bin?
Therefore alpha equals 313.7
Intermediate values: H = 158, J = 155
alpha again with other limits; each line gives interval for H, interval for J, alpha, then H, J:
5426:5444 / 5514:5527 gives 307.9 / 152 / 156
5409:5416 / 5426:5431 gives 303.6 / 154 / 150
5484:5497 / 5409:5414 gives 305.0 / 155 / 150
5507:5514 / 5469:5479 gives 308.7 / 152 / 157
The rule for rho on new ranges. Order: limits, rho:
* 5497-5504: 1061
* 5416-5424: 1277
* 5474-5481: 1072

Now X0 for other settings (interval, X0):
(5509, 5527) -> 5520.75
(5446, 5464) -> 5457.56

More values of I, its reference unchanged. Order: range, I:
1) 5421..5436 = 0.055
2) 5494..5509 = 0.080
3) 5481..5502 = 0.045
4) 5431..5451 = 0.061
